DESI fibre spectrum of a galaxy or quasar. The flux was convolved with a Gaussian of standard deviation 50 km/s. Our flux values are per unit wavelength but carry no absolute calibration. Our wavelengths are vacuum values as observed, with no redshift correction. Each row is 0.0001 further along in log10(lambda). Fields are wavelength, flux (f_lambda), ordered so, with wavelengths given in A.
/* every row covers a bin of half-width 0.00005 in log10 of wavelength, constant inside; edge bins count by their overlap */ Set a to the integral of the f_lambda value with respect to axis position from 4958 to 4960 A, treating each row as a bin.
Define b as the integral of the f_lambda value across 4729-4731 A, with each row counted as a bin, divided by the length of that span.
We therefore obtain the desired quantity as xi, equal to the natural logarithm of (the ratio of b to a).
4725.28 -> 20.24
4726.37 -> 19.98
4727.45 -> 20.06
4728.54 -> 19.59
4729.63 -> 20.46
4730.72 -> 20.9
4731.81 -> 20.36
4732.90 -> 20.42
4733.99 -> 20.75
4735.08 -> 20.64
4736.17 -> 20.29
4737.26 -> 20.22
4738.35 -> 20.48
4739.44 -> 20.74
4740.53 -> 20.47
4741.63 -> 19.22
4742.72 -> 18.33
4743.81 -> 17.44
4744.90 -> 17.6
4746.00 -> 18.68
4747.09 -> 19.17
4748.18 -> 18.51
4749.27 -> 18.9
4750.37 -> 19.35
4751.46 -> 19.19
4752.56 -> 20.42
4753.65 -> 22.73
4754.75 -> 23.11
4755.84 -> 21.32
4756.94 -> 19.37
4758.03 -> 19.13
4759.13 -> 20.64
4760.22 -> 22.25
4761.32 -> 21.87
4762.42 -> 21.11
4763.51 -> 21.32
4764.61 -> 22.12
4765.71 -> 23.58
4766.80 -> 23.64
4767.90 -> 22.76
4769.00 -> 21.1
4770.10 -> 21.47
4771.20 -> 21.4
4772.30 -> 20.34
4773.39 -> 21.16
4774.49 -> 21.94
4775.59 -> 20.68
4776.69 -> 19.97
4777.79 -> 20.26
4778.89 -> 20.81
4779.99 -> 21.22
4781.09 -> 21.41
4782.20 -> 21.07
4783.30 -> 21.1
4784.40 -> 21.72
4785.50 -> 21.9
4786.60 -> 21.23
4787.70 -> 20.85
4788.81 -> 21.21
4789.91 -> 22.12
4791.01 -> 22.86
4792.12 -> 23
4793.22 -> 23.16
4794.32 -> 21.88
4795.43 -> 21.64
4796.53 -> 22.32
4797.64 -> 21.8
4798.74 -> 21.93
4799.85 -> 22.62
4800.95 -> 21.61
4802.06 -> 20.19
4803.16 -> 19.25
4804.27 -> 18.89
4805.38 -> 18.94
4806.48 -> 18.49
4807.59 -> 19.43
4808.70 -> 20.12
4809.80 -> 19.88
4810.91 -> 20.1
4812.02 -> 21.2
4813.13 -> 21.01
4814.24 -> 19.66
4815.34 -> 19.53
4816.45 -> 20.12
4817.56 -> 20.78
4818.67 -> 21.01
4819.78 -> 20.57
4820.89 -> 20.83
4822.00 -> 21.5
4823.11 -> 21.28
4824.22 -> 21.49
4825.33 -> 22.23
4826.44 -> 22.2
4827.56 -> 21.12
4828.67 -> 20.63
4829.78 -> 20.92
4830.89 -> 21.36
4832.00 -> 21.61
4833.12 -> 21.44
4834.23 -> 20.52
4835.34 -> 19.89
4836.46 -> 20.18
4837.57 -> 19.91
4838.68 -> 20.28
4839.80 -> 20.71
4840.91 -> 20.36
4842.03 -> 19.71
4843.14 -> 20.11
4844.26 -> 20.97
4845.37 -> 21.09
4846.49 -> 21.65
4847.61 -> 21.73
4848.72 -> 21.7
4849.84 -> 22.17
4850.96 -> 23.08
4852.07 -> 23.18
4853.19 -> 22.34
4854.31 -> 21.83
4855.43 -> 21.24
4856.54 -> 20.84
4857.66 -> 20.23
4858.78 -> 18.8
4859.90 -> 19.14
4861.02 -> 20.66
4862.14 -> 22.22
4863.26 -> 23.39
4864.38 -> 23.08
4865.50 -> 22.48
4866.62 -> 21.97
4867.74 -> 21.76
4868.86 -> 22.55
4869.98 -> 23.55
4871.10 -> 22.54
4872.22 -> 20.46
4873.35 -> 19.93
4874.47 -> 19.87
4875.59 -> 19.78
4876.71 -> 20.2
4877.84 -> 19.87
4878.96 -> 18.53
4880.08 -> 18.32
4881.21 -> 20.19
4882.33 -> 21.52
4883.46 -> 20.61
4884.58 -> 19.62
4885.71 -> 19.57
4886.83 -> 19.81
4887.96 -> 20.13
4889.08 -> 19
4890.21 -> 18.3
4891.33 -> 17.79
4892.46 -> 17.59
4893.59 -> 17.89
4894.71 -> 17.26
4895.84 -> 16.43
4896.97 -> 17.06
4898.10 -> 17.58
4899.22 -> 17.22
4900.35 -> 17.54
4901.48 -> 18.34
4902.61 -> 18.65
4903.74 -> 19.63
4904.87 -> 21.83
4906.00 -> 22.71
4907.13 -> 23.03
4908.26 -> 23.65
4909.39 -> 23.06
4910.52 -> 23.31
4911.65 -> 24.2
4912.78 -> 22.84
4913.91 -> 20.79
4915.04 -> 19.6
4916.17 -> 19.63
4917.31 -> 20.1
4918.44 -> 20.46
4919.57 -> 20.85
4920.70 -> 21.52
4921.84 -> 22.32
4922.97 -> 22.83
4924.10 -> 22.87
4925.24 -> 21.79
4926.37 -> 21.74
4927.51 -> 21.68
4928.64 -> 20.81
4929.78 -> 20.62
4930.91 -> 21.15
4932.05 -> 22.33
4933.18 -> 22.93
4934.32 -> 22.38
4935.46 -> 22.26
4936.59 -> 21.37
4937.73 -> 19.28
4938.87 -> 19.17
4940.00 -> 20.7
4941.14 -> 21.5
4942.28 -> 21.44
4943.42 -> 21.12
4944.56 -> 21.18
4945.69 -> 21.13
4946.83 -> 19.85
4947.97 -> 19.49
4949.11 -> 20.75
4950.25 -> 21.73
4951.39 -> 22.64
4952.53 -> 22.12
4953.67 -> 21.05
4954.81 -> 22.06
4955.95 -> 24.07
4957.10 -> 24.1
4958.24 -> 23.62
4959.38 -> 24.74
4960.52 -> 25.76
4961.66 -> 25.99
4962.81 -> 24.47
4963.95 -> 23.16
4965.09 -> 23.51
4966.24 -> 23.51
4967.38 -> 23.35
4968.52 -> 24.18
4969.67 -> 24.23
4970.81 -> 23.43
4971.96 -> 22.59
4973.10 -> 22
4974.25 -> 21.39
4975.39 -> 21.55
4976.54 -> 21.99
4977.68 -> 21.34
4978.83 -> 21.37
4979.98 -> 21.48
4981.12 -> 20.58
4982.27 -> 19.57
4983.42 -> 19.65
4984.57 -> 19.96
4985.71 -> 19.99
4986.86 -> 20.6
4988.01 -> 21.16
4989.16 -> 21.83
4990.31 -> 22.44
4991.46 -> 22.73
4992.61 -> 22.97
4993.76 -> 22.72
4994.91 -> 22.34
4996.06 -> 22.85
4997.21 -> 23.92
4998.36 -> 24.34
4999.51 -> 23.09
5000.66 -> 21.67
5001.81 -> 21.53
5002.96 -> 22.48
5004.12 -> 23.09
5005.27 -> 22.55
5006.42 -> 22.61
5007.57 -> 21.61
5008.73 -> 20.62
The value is -0.86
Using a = 49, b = 20.6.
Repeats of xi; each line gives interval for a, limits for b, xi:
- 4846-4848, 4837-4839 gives -0.76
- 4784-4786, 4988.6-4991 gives -0.68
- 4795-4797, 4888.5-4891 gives -0.86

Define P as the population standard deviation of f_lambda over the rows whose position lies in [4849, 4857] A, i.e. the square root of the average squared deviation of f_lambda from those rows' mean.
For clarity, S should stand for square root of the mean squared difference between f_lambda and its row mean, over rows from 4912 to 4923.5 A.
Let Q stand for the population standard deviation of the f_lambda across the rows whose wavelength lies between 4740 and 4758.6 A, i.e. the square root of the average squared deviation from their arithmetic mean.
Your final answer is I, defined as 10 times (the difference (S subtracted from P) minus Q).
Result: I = -19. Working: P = 0.8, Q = 1.5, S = 1.2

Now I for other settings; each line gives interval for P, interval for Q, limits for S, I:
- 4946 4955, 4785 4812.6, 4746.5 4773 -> -18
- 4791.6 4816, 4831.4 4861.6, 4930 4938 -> -8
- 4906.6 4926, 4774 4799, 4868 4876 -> -9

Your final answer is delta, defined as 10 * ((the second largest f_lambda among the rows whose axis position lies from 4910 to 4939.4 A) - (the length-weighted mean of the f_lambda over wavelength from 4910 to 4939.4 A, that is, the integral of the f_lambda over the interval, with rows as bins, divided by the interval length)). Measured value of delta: 18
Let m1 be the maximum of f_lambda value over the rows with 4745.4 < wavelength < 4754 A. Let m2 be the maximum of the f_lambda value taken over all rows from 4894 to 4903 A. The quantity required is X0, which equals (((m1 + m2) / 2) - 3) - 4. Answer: 13.7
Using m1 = 22.73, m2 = 18.65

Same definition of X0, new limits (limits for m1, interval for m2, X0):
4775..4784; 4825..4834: 14.8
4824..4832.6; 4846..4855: 15.7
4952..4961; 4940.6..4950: 16.6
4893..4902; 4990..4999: 14.3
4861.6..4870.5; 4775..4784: 15.5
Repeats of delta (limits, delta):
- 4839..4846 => 5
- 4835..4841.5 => 1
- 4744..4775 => 28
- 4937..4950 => 9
